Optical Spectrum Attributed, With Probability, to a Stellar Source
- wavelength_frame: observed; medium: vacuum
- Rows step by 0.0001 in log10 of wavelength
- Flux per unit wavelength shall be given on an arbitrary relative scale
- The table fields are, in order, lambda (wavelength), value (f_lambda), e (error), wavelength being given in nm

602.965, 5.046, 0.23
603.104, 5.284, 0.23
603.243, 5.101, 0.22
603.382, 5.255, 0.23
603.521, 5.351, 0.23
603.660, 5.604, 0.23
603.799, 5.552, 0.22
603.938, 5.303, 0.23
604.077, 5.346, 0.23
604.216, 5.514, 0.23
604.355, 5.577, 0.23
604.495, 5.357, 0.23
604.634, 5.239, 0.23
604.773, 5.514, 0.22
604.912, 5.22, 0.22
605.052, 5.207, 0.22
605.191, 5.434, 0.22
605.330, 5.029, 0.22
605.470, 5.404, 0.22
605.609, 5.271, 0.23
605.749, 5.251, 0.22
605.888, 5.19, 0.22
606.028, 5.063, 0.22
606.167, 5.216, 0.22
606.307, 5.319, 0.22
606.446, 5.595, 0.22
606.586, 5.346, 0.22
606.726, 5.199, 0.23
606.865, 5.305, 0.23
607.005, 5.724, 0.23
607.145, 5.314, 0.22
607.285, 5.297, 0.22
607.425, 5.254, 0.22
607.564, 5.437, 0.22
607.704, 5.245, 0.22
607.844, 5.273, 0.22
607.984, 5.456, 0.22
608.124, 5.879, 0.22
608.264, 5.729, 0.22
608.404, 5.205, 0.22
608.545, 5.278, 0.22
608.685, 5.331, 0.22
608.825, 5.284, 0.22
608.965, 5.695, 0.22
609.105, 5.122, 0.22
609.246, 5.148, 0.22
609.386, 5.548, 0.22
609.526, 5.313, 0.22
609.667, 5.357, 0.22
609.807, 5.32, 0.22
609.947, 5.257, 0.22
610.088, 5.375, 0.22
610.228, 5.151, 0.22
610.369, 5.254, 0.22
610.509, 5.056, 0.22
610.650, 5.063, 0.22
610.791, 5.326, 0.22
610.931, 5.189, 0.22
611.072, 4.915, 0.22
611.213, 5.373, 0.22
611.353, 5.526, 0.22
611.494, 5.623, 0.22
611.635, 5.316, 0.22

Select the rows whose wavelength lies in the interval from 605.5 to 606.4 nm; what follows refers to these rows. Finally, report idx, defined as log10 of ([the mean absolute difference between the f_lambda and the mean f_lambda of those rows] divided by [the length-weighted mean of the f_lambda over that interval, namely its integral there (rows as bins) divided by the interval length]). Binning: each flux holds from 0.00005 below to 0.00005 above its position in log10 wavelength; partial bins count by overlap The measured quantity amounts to -1.93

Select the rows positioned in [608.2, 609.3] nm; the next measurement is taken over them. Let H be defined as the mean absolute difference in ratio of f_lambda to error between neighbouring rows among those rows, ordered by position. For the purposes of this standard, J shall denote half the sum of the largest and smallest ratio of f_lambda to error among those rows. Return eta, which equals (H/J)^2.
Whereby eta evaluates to 0.0020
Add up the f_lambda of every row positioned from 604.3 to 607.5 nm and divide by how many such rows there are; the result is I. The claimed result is 5.32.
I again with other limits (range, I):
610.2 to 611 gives 5.17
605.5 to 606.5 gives 5.27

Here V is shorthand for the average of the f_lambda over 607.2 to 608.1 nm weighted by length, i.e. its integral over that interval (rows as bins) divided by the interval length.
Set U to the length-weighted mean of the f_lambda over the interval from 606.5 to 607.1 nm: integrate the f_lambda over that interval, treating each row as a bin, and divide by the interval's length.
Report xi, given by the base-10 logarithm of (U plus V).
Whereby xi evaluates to 1.031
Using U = 5.39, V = 5.36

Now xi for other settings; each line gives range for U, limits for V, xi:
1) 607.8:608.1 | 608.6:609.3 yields 1.032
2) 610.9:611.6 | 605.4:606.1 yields 1.024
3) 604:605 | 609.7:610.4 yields 1.028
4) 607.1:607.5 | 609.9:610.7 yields 1.021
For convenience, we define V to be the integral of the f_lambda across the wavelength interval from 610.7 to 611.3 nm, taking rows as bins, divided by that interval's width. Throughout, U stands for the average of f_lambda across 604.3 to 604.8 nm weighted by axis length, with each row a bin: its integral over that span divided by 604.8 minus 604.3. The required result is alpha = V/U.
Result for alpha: 0.96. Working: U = 5.41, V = 5.21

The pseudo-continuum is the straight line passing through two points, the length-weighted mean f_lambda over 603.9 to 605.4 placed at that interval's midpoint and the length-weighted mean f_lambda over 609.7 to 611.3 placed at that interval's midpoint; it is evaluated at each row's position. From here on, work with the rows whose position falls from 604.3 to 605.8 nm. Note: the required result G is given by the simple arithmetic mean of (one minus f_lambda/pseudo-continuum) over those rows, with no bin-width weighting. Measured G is 0.003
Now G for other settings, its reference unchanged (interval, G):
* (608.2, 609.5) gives -0.023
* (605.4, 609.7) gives -0.015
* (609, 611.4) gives -0.006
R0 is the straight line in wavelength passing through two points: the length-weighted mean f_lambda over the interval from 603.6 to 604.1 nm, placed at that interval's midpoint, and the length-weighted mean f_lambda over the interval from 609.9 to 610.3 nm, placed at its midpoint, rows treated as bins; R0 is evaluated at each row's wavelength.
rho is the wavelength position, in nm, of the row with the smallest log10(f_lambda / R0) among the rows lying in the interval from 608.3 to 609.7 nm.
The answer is 609.105 nm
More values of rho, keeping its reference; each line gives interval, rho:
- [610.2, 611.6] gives 611.072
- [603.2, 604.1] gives 603.243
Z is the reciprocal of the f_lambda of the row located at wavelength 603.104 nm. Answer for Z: 0.1893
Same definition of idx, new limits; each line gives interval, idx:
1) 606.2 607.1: -1.52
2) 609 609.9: -1.68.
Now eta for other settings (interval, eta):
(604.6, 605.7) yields 0.0035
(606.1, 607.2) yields 0.0020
